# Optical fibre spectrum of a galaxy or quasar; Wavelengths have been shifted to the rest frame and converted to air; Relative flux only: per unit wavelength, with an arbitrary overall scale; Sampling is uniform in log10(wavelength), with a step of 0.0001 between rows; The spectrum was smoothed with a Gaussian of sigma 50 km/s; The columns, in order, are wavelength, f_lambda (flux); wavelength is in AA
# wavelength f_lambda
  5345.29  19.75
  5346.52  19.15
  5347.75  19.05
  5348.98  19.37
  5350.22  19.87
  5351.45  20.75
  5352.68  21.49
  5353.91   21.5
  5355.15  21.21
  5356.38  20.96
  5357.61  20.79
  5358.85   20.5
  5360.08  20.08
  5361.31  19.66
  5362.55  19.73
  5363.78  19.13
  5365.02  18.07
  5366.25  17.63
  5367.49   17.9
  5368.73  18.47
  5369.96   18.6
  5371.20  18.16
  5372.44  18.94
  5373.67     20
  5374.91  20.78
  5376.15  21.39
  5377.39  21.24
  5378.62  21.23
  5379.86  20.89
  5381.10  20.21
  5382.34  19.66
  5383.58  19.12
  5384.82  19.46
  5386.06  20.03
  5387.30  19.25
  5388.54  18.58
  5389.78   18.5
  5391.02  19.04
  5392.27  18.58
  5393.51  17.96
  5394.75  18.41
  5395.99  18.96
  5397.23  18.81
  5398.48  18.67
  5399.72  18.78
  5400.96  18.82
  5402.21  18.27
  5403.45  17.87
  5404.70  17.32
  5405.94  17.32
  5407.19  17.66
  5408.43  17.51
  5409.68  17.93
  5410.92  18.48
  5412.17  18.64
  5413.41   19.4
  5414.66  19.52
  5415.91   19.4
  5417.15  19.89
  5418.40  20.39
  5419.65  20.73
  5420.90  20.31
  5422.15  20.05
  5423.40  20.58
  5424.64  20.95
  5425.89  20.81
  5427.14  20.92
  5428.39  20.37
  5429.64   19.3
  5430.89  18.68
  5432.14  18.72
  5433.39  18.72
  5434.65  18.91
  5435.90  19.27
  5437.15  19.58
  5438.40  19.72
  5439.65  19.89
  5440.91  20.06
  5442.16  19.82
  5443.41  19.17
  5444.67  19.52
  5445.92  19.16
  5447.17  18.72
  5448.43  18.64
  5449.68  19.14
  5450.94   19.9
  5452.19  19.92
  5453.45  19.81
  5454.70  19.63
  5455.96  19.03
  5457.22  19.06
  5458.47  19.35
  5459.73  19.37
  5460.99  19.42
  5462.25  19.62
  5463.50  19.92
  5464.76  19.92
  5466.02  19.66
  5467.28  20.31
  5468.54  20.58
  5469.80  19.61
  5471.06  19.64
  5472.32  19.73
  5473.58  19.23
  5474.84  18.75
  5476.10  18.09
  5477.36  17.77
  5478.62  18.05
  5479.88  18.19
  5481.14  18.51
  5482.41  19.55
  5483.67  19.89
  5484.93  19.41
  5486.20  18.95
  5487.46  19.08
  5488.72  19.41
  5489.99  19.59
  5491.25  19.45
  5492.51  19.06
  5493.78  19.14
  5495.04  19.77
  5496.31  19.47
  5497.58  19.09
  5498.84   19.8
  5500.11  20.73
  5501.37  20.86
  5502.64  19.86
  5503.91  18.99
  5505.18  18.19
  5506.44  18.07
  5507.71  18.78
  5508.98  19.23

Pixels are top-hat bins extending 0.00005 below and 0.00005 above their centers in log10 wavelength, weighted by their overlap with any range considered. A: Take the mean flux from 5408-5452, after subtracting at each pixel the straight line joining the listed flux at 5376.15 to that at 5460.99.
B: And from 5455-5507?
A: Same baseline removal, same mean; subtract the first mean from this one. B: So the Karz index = 1.0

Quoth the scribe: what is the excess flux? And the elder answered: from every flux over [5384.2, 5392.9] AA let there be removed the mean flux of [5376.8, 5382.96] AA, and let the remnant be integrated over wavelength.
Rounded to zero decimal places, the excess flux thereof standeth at -14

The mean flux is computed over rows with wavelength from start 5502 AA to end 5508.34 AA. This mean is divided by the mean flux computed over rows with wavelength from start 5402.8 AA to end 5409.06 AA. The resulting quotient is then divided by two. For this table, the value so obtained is 0.535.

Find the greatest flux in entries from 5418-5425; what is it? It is 20.95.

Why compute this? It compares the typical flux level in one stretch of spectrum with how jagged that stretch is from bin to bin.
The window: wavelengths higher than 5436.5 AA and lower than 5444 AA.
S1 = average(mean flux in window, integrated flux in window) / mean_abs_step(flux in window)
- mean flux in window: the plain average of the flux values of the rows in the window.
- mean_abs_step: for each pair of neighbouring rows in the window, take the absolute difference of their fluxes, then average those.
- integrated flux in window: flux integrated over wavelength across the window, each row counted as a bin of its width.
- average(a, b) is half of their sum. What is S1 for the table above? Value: 306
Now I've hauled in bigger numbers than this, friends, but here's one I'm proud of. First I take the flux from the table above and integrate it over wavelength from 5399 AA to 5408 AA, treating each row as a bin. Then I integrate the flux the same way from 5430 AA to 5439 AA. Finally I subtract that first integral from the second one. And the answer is 10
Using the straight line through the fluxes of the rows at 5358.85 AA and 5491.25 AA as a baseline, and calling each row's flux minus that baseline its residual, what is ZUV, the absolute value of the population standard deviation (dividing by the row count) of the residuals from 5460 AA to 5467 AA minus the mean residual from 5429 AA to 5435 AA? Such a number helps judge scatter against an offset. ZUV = 1.3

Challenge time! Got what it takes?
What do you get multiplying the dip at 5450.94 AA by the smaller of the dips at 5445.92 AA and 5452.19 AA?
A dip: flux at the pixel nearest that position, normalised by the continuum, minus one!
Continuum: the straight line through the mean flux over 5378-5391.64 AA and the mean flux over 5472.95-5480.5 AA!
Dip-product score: 0.001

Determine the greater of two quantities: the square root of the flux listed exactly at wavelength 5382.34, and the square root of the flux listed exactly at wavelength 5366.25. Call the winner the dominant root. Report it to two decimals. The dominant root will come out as 4.43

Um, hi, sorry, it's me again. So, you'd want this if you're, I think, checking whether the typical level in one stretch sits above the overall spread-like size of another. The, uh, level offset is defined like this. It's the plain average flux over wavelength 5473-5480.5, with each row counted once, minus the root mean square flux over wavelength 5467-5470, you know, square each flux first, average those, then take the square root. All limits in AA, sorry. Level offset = -1.8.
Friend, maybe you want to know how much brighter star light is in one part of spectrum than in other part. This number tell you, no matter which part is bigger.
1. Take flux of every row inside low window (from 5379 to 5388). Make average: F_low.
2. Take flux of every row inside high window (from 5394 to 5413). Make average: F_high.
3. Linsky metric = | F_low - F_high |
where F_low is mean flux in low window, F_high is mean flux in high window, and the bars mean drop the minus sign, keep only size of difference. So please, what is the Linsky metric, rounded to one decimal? 1.6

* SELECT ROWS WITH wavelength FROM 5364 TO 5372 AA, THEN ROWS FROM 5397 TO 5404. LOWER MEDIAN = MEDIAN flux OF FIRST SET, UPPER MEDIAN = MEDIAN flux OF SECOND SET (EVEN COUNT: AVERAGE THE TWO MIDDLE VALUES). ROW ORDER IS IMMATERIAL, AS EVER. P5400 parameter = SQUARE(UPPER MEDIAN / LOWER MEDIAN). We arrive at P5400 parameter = 1.07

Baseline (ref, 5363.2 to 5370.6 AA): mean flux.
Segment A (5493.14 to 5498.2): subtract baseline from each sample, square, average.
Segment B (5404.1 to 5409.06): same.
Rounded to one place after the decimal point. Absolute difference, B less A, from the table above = 0.5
